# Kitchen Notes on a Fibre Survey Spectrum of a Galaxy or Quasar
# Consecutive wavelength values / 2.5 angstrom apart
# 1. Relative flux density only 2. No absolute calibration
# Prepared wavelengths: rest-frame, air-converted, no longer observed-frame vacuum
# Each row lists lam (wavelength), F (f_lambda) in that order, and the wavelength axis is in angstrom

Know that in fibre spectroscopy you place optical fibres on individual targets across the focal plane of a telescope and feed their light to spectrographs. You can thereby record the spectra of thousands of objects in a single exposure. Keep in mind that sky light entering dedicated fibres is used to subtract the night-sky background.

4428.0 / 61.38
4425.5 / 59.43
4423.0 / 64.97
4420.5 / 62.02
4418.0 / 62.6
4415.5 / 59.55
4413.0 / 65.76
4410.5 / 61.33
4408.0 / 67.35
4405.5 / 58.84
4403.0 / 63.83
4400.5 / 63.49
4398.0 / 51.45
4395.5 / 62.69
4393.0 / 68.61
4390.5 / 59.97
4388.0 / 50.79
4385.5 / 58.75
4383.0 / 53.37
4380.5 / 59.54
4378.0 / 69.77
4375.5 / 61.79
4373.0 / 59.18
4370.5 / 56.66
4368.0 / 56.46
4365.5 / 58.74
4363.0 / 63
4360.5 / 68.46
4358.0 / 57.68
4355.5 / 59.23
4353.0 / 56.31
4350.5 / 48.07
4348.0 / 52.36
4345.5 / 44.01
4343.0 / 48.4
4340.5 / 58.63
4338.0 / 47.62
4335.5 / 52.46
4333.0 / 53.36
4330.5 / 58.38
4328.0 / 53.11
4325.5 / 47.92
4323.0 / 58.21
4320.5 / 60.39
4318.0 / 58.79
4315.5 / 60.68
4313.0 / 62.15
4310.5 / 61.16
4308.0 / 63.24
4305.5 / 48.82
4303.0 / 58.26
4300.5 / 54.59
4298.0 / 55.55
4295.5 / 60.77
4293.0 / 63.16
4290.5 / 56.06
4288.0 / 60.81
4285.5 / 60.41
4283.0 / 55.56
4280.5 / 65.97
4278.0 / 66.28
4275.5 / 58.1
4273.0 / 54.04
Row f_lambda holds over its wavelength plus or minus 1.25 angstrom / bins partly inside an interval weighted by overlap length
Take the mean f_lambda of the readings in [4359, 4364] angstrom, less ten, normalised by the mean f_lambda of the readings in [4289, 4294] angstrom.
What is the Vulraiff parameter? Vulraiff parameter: 0.93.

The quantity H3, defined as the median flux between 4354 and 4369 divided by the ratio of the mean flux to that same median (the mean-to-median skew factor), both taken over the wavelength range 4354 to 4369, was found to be 57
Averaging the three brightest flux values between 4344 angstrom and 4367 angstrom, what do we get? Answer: 63.6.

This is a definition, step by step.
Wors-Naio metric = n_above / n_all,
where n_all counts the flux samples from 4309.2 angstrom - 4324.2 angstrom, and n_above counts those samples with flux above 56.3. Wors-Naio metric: 1.00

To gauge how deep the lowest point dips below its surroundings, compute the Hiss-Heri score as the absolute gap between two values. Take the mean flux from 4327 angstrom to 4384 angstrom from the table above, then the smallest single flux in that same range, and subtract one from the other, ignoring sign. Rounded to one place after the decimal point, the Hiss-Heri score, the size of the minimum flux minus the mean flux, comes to 12.4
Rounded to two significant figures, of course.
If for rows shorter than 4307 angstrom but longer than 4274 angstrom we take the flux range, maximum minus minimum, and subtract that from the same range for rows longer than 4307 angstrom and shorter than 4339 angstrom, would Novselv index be -1.8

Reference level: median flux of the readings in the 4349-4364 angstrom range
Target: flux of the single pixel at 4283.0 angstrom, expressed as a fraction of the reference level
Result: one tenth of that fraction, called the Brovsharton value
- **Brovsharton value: 0.095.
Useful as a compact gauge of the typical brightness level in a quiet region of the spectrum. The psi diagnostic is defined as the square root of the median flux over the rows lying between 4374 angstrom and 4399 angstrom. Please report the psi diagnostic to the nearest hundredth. 7.73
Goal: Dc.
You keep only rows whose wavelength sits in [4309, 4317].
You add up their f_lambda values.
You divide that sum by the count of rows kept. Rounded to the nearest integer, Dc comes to 61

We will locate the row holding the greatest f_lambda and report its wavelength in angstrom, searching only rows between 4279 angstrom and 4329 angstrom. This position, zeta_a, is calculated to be 4280.5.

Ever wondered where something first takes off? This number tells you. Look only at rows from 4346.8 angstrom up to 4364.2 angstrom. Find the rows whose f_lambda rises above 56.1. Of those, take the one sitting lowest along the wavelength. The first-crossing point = 4353.0 angstrom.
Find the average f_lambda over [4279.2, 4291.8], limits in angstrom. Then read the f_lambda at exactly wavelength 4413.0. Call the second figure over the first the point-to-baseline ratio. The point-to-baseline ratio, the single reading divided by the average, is 1.10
